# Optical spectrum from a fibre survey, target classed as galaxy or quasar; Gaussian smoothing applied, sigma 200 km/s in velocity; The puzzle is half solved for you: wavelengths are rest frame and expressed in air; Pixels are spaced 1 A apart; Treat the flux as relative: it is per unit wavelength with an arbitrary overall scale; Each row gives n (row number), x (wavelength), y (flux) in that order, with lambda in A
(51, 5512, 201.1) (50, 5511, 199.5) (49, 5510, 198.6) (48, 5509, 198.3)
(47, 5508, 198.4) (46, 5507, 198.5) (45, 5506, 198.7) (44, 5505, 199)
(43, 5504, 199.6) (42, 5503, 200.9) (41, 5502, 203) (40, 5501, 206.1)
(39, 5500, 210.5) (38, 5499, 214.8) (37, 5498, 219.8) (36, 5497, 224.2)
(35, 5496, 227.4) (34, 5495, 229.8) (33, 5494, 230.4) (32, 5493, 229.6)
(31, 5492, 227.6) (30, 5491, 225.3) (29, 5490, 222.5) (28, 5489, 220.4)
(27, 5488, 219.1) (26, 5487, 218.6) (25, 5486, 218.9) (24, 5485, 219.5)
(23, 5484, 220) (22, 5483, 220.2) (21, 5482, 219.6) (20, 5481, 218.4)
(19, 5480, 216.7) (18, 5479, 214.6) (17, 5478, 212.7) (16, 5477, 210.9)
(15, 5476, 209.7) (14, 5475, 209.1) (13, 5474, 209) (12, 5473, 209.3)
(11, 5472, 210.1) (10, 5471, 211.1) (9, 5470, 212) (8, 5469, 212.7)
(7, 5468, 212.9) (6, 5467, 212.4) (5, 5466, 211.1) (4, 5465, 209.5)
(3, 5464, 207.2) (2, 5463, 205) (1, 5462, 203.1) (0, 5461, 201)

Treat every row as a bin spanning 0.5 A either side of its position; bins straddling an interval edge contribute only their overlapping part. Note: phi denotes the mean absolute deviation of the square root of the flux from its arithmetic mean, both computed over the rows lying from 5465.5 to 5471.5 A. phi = 0.0217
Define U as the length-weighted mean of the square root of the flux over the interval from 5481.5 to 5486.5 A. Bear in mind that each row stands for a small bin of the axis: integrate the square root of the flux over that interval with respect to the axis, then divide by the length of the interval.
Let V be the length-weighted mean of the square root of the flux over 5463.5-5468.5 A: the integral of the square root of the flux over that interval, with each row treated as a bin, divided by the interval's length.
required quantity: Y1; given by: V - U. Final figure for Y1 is -0.31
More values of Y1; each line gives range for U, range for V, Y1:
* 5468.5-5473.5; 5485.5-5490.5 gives 0.30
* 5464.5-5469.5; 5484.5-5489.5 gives 0.26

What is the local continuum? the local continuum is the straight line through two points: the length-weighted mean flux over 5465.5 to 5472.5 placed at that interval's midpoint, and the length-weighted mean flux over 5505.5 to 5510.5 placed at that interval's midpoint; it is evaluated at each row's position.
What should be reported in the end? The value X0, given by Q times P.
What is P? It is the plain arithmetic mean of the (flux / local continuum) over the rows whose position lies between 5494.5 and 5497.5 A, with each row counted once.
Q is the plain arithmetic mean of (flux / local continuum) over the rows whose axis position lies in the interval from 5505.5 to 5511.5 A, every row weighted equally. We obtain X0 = 1.12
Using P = 1.12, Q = 1.00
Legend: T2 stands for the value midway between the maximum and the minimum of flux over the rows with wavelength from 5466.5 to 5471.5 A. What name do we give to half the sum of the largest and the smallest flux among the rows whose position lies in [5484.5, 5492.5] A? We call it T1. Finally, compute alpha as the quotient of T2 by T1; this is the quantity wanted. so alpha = 0.95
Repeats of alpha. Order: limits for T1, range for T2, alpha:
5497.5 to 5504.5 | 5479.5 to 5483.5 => 1.04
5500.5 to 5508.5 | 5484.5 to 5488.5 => 1.08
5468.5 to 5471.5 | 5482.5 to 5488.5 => 1.04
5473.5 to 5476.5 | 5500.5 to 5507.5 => 0.97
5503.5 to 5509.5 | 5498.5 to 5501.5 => 1.06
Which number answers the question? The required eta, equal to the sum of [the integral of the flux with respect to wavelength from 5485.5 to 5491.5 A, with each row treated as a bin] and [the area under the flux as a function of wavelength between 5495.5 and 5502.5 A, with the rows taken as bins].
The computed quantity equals 2831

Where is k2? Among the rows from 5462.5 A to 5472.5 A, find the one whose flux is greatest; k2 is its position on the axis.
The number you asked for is 5468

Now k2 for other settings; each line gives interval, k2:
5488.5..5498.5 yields 5494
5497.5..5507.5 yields 5498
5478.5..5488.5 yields 5483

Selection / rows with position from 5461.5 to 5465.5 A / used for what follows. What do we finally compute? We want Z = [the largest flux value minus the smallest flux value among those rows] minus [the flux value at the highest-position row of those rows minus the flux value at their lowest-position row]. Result 0.0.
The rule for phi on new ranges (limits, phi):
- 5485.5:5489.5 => 0.0194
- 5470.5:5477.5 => 0.0241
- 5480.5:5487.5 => 0.0197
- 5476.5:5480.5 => 0.0658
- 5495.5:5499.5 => 0.1428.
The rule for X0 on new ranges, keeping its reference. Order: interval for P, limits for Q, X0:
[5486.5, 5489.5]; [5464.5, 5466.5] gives 1.06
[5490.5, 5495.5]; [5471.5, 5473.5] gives 1.12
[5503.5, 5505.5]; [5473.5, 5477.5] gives 1.00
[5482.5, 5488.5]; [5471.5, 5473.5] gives 1.06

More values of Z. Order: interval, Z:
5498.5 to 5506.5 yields 32.2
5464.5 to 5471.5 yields 1.8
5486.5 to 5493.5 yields 0.0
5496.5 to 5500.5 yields 27.4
